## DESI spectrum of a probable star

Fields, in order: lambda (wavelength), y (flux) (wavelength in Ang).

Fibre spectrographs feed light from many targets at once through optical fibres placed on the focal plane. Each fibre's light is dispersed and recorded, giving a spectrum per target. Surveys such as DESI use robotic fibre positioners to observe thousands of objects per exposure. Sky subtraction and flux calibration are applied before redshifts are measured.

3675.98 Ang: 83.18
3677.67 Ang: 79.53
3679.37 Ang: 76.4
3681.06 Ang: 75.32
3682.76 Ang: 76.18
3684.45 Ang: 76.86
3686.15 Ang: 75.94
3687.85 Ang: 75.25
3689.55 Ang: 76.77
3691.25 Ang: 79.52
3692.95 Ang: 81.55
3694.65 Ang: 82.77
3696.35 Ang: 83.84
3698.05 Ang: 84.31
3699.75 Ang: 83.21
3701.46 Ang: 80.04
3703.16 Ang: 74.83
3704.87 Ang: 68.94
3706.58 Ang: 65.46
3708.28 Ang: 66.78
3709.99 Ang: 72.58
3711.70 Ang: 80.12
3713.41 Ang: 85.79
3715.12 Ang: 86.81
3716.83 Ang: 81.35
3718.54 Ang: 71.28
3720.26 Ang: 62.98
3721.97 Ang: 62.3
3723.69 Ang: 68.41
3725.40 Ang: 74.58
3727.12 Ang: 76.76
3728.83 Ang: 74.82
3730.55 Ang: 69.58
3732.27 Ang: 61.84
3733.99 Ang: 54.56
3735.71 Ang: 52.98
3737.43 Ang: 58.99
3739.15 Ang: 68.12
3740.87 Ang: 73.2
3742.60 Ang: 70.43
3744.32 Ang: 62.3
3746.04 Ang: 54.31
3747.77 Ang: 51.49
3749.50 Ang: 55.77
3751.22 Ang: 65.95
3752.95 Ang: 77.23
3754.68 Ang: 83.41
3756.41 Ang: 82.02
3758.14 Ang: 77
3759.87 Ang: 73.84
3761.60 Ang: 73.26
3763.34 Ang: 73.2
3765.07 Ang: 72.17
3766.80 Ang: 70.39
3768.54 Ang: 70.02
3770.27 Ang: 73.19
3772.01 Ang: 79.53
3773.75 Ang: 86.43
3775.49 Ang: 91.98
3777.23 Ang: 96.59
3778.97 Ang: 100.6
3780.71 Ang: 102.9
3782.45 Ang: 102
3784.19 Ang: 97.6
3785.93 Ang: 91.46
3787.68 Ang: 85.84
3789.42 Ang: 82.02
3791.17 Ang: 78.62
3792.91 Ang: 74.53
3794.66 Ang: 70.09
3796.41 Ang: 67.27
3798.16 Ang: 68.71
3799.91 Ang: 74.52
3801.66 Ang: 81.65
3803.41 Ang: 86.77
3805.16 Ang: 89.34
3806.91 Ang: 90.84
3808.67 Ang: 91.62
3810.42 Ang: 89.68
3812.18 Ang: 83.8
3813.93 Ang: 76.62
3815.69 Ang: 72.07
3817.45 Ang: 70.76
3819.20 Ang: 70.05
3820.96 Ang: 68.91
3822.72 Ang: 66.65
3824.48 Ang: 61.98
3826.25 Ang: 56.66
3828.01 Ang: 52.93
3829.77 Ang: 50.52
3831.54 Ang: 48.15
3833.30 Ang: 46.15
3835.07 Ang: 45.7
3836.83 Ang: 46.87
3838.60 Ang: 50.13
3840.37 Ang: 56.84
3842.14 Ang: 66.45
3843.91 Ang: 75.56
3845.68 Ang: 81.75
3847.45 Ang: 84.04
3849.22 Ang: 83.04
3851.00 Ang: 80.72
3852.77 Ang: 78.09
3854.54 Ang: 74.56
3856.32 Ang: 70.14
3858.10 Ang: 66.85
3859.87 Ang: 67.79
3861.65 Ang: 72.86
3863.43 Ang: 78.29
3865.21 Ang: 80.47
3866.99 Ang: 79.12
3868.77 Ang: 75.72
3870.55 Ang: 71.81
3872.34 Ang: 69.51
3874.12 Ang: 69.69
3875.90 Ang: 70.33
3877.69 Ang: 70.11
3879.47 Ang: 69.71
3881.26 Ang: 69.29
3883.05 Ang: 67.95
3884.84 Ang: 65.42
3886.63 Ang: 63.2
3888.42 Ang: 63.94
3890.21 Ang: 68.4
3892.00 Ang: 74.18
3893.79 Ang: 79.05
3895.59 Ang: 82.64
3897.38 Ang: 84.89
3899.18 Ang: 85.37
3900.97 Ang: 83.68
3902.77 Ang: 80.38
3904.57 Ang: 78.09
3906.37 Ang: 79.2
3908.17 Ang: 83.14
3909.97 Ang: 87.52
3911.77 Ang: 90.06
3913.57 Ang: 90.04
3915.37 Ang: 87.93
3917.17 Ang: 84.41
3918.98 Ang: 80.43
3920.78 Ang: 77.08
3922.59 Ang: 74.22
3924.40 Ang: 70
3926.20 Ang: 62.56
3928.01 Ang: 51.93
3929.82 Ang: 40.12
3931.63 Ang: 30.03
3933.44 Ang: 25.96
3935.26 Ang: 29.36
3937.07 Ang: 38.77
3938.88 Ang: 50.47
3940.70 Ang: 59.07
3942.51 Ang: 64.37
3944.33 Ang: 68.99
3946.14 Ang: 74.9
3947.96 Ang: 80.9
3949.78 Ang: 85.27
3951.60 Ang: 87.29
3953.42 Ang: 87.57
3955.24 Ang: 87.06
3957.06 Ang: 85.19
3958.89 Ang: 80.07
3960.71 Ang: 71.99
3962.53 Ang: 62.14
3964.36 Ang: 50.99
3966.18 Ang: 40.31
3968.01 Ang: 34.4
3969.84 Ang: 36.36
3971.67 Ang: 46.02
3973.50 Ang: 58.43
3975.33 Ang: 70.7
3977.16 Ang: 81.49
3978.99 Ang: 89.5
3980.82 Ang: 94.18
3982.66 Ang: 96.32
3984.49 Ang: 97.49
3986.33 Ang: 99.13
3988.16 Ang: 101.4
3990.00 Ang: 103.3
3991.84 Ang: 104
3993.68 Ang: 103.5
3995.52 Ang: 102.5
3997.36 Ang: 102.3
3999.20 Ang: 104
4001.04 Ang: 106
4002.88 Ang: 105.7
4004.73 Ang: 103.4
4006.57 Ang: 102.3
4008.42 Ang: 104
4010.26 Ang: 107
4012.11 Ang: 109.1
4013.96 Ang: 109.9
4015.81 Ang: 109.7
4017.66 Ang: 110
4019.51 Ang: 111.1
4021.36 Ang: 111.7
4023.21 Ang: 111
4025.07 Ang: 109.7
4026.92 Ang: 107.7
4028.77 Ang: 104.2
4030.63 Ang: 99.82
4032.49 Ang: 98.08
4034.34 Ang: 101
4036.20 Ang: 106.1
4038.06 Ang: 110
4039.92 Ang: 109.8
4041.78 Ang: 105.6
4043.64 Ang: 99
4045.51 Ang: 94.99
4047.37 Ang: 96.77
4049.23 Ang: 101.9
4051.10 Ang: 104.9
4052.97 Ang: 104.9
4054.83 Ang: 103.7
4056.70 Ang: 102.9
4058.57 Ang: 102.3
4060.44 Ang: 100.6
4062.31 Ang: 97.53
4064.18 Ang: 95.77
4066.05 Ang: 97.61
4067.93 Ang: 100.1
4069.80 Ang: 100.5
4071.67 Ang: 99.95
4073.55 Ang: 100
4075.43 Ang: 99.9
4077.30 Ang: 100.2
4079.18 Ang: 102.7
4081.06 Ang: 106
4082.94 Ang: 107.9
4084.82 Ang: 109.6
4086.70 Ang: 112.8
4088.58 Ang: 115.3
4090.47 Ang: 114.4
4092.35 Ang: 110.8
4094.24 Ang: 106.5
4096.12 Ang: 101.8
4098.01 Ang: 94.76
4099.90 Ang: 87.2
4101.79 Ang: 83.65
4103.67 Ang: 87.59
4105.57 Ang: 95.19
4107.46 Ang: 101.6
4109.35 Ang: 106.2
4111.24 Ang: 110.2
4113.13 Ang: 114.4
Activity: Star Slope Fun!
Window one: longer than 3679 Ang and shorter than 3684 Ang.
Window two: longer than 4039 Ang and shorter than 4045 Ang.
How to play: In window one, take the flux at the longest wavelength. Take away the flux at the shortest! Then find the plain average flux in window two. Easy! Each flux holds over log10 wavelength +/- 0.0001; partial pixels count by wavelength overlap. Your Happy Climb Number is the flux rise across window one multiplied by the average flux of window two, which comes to -23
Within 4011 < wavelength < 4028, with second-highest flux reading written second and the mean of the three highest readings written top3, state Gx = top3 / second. 1.00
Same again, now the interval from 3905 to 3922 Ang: 0.99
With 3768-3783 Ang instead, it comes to 1.00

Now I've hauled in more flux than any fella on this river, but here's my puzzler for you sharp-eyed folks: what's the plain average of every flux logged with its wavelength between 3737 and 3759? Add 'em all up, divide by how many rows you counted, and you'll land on 68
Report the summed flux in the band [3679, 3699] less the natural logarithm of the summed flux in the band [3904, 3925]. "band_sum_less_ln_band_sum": 938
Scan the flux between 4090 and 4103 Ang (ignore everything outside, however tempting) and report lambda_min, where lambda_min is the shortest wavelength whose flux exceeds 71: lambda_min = 4090.47 Ang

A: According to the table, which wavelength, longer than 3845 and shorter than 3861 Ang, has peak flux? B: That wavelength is 3847.45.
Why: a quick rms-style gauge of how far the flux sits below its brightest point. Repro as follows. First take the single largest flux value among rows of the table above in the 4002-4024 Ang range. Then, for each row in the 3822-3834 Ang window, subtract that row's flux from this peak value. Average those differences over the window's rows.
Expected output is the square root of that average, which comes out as 7.5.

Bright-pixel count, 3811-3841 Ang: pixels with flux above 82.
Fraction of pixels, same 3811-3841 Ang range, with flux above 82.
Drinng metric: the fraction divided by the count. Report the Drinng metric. 0.059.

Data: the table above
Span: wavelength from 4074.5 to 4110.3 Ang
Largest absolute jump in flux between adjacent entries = 7.6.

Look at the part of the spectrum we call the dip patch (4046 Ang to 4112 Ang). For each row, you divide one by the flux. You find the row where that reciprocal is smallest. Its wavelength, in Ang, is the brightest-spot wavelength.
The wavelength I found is 4088.58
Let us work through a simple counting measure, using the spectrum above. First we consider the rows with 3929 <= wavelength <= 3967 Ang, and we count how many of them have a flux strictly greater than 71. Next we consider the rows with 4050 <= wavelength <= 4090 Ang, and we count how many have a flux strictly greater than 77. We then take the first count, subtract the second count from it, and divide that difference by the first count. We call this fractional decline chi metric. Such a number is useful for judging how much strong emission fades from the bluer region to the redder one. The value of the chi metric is -1.3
